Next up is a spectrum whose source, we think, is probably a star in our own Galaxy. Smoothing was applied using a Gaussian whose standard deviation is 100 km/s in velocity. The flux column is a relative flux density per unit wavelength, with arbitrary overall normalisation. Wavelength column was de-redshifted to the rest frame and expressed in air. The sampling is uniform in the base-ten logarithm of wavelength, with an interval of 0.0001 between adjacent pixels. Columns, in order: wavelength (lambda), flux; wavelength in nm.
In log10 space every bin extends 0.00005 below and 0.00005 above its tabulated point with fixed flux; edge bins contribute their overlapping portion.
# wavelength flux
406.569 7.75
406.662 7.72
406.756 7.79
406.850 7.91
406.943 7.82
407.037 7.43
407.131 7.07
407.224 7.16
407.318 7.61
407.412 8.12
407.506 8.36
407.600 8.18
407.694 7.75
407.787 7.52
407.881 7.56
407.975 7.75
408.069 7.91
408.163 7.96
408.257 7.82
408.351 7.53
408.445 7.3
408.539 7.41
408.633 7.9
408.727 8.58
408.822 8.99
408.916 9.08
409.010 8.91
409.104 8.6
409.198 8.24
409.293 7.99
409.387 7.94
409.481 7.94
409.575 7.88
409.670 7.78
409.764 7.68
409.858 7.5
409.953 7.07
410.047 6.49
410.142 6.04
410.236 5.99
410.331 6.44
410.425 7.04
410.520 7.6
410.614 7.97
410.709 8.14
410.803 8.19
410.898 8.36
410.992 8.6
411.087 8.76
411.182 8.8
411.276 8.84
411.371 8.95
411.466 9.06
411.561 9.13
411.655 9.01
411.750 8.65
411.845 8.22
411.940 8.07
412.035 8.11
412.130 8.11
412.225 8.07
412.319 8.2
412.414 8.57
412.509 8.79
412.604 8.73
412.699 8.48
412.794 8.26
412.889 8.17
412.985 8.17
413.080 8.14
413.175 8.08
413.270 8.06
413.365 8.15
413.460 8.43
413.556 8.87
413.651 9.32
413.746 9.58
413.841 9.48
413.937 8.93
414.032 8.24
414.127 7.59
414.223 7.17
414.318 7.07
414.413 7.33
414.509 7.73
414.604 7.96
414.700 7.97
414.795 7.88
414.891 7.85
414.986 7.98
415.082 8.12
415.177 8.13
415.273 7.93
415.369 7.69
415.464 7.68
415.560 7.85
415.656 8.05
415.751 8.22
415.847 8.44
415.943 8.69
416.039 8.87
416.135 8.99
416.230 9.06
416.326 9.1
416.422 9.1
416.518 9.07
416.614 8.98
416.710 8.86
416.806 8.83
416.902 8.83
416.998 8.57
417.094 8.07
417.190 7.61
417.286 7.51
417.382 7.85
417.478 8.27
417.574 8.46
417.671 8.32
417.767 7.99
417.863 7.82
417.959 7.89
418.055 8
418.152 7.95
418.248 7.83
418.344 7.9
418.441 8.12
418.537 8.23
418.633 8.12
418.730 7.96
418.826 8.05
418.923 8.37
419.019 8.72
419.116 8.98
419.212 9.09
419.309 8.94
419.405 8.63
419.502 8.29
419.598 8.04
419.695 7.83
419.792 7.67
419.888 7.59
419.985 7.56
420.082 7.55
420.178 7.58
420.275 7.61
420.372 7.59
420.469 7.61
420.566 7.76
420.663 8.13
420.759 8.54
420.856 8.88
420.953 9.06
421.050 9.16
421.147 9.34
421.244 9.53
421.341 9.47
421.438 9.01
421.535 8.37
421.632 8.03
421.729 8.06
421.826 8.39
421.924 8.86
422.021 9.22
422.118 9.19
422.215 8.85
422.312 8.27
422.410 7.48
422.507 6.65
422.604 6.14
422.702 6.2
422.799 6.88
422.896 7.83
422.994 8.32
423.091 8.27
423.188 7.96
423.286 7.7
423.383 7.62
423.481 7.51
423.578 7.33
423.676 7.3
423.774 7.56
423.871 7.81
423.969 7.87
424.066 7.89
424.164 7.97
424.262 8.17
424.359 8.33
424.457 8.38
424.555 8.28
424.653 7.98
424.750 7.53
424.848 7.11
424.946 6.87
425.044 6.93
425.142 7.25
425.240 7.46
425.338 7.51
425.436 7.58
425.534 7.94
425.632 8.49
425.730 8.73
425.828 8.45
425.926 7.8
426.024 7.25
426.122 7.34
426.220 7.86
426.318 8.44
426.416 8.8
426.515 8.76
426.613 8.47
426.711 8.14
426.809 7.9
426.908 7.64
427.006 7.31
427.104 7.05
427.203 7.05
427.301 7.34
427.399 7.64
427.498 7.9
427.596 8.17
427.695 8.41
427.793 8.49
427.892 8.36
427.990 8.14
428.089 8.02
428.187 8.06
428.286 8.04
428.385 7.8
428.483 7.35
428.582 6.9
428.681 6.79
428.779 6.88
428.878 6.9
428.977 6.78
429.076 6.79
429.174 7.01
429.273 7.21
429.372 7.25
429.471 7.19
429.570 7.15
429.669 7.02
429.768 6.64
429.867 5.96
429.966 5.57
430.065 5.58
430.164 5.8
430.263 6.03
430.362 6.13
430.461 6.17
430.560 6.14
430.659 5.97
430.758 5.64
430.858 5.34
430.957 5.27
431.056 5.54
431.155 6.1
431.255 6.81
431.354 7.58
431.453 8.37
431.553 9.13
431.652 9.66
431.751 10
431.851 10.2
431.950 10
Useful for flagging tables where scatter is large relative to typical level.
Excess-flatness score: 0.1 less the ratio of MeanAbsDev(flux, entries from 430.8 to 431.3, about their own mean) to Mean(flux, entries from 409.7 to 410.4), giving 0.024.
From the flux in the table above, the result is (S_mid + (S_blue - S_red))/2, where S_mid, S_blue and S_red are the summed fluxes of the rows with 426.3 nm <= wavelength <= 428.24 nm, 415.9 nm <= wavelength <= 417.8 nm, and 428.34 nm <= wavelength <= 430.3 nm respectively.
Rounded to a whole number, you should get 98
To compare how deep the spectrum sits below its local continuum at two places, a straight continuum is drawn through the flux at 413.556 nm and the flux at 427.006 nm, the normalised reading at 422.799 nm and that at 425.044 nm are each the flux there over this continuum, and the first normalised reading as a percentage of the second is 96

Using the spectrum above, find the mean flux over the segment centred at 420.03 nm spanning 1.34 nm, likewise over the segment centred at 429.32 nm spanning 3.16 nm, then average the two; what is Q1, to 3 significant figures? 7.33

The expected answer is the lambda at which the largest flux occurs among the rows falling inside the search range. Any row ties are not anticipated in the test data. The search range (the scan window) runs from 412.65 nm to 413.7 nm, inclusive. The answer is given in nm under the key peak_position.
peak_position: 413.651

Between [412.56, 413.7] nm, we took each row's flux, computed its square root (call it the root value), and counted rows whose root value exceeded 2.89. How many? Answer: 5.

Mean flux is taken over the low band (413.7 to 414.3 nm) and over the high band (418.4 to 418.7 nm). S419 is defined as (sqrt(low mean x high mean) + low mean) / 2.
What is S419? 8.4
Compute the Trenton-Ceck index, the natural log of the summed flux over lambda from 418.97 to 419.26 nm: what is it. 3.3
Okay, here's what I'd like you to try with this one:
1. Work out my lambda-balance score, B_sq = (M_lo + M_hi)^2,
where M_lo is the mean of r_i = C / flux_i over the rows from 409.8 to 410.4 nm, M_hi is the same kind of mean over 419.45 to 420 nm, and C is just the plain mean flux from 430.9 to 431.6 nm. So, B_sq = 3.8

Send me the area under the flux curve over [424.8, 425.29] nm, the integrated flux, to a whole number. 3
